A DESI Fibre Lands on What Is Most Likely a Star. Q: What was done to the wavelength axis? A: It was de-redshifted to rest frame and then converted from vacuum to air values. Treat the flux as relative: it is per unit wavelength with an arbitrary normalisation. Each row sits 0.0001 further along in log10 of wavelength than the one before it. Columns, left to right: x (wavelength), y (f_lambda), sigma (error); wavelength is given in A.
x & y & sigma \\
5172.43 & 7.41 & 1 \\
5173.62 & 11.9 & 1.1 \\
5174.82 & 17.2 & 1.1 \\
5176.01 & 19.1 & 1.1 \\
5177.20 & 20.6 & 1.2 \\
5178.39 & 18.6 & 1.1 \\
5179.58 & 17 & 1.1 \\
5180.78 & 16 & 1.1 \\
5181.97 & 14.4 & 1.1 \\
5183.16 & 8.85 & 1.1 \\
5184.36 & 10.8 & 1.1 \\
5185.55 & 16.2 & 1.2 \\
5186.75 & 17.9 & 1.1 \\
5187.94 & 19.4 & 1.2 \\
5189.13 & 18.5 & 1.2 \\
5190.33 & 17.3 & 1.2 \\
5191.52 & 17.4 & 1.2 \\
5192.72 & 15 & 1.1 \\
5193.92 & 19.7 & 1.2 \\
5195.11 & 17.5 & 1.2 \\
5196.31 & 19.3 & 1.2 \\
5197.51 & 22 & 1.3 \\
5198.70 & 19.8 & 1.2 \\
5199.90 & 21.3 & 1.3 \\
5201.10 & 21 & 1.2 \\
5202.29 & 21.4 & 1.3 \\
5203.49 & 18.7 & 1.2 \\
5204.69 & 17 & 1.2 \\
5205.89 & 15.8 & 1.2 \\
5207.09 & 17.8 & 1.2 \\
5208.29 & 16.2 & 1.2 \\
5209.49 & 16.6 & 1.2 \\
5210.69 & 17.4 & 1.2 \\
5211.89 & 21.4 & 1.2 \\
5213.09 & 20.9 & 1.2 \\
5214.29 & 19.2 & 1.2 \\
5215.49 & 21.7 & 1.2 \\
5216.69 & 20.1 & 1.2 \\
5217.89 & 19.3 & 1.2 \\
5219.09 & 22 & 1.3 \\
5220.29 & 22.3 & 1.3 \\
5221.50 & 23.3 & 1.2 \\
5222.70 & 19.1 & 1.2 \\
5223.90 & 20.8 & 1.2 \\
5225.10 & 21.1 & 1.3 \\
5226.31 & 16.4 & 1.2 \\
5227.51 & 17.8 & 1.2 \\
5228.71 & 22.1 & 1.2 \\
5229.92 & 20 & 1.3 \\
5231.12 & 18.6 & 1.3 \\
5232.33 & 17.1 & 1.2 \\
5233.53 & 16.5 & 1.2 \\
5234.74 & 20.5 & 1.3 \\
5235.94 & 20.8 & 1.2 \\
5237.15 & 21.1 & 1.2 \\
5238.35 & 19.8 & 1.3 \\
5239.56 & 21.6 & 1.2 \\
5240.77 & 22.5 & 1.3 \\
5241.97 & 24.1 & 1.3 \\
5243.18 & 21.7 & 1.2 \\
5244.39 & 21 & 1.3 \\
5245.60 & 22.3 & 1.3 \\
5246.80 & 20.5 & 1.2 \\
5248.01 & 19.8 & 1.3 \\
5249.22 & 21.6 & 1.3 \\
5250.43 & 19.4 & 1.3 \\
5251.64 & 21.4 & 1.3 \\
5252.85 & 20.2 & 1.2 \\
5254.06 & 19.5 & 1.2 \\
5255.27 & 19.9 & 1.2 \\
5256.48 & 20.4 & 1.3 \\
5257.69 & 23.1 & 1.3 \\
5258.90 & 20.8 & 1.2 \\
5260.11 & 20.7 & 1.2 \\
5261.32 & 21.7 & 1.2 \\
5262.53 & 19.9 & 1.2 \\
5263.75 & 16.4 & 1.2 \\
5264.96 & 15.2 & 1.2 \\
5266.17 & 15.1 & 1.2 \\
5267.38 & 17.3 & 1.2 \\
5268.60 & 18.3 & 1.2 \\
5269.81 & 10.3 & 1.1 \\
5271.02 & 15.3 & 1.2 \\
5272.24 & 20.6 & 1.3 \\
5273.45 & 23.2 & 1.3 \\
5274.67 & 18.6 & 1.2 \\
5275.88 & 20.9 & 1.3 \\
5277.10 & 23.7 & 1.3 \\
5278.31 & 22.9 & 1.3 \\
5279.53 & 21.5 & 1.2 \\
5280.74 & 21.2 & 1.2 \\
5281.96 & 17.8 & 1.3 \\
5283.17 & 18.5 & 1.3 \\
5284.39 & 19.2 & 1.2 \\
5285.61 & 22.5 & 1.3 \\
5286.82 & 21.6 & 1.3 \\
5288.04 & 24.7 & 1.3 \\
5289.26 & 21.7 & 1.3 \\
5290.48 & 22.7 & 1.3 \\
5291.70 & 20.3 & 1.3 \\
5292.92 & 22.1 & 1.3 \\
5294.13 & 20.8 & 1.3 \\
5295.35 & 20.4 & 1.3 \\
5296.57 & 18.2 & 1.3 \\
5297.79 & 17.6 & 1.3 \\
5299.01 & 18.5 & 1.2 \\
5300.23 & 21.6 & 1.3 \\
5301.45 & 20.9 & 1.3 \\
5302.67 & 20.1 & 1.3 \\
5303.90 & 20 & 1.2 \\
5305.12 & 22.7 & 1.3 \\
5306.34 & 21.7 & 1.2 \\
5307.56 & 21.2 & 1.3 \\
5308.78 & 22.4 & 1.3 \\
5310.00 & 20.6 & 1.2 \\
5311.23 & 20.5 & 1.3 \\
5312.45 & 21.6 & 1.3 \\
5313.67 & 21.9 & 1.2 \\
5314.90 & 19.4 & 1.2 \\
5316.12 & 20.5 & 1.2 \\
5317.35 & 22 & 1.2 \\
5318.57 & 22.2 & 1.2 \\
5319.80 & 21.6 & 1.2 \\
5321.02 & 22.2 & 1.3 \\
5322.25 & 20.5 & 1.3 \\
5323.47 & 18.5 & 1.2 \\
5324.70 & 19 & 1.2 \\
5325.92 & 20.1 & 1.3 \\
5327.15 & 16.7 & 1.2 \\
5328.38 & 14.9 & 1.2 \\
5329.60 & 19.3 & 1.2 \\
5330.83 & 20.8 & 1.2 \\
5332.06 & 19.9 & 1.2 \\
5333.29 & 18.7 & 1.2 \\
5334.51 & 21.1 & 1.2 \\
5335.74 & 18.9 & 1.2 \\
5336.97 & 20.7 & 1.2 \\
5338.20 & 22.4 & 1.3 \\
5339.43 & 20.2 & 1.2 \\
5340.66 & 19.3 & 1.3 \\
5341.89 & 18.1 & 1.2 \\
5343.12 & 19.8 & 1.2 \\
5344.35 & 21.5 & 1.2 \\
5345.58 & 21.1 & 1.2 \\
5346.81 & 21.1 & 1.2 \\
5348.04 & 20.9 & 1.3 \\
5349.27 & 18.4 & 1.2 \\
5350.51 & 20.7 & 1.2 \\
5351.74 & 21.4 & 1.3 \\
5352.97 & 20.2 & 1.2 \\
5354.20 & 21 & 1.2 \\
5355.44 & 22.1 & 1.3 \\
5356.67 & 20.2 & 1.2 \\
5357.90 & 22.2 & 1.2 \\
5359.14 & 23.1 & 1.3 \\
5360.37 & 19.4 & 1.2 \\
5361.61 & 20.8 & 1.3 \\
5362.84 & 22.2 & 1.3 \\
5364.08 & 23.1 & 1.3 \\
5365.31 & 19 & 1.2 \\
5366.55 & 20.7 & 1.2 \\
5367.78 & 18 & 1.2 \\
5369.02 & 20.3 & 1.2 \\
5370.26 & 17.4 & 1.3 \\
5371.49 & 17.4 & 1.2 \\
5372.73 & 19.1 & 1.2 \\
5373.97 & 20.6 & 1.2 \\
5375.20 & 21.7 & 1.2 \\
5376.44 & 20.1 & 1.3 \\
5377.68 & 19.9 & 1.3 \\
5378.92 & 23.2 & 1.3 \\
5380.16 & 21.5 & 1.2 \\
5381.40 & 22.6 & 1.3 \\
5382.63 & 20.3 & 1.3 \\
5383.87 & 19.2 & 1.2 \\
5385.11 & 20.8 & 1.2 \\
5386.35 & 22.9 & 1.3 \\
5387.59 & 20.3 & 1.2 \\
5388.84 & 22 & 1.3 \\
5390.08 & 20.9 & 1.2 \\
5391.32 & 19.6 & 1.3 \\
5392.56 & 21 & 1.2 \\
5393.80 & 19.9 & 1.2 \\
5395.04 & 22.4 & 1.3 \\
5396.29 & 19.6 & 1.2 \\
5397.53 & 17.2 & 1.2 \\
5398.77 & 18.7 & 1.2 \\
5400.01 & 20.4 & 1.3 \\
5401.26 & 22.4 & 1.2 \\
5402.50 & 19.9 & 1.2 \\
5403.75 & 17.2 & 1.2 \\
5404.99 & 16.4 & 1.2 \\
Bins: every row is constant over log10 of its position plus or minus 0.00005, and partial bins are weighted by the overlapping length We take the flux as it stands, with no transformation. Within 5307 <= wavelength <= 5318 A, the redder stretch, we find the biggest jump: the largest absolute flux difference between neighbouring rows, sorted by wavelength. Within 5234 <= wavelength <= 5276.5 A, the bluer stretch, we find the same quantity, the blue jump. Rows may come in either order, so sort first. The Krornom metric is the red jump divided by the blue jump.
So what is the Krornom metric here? 0.31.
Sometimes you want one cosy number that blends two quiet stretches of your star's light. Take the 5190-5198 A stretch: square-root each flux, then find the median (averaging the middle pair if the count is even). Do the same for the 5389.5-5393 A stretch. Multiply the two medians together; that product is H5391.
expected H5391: 19.1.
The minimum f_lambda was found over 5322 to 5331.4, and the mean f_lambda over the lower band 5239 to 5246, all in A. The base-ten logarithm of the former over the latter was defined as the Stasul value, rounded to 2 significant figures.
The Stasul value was -0.17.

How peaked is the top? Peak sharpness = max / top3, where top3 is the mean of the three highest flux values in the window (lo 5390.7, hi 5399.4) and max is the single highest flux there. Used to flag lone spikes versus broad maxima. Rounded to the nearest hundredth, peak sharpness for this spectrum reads 1.06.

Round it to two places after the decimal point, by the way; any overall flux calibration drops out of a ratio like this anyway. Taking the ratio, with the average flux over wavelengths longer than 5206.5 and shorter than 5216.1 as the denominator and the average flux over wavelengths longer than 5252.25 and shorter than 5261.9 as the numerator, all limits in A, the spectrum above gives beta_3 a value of 1.10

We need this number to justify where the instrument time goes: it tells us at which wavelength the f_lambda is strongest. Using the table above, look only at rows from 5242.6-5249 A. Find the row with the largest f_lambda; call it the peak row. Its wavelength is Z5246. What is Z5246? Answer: 5245.60 A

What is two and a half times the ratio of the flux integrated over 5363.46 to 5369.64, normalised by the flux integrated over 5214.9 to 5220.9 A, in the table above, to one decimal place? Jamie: 2.5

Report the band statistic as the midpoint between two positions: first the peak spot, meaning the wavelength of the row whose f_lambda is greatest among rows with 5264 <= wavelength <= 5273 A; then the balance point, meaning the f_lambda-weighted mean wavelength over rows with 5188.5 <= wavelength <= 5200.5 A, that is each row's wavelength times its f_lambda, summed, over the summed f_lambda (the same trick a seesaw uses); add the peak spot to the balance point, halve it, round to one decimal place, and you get 5233.5 A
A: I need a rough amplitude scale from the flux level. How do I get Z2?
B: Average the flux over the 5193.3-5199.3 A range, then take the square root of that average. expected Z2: 4.4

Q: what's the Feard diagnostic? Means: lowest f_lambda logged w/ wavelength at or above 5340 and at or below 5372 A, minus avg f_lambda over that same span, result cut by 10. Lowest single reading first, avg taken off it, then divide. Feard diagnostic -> -0.30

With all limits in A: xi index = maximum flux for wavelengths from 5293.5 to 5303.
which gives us 21.6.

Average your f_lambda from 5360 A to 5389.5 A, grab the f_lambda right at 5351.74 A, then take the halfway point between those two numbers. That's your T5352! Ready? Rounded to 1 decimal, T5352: 21.0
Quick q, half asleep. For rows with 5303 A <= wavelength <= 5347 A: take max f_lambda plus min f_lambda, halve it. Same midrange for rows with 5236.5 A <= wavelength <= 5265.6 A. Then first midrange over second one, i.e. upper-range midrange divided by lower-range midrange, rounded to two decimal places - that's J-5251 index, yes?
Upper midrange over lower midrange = 0.96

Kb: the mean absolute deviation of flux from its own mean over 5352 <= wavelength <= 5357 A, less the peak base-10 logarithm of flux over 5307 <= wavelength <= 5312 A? -0.7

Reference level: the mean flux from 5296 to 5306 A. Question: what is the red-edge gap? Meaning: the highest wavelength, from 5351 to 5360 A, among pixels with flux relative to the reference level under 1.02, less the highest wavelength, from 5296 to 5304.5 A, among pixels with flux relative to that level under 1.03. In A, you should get 52.8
